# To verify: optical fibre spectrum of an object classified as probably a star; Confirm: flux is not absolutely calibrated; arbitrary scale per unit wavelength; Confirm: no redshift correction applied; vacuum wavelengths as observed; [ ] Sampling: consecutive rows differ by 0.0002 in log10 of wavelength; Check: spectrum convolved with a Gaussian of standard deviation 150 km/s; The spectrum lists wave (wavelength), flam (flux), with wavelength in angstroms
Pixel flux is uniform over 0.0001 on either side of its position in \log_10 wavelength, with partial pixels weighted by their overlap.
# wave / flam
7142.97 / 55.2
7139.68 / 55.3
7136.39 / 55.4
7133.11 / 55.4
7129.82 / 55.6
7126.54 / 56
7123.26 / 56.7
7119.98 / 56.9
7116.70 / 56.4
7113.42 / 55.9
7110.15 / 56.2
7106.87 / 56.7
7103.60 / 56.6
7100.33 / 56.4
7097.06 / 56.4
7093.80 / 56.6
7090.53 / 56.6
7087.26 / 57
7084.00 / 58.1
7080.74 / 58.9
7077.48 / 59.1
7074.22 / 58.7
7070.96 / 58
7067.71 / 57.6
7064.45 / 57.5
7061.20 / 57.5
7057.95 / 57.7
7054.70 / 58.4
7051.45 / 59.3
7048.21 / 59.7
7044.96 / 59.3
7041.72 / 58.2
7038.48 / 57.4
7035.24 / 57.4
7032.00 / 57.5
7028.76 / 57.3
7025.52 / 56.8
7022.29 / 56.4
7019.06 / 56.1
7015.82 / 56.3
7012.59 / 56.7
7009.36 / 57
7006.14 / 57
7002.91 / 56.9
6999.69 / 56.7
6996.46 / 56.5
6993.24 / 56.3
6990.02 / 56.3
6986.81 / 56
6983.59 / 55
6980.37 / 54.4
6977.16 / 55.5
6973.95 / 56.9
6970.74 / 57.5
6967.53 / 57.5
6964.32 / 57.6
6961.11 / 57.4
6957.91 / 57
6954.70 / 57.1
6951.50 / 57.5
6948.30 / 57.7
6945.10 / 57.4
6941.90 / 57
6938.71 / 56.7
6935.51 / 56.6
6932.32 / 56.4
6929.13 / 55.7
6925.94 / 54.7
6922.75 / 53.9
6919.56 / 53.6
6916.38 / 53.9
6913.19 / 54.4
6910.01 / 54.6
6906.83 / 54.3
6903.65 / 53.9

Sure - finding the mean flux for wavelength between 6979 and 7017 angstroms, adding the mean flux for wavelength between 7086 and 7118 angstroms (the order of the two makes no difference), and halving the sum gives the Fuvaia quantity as 56.37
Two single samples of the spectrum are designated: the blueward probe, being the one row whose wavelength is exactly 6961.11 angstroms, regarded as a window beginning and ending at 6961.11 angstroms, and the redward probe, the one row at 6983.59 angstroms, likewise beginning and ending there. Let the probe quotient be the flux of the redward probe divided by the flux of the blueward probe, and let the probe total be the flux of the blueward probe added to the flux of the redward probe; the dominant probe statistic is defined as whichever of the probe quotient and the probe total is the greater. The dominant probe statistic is 112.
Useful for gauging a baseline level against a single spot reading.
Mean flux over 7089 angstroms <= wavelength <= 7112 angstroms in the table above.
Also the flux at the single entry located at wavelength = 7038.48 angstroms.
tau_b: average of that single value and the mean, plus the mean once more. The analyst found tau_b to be 113.5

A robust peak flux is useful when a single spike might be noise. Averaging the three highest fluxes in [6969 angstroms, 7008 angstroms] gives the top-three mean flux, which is 57.1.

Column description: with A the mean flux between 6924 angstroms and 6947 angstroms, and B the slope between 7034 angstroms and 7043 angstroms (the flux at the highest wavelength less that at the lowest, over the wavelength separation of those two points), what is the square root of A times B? 2.6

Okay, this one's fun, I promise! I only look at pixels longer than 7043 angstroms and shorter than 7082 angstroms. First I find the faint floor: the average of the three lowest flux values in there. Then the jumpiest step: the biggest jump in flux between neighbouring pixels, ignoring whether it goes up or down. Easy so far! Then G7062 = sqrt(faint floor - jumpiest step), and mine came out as 7.53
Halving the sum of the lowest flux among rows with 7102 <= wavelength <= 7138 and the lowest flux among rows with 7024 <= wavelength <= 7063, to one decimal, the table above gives 56.1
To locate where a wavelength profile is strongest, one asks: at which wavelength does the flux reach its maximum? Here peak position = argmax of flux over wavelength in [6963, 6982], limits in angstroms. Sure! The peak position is 6964.32 angstroms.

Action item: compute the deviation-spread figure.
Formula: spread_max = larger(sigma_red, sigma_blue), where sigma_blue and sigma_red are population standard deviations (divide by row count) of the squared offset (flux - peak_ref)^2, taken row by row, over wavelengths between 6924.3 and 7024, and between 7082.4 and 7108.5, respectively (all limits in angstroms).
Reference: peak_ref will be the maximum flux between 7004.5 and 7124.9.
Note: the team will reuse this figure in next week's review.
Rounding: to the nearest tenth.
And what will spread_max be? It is 5.9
